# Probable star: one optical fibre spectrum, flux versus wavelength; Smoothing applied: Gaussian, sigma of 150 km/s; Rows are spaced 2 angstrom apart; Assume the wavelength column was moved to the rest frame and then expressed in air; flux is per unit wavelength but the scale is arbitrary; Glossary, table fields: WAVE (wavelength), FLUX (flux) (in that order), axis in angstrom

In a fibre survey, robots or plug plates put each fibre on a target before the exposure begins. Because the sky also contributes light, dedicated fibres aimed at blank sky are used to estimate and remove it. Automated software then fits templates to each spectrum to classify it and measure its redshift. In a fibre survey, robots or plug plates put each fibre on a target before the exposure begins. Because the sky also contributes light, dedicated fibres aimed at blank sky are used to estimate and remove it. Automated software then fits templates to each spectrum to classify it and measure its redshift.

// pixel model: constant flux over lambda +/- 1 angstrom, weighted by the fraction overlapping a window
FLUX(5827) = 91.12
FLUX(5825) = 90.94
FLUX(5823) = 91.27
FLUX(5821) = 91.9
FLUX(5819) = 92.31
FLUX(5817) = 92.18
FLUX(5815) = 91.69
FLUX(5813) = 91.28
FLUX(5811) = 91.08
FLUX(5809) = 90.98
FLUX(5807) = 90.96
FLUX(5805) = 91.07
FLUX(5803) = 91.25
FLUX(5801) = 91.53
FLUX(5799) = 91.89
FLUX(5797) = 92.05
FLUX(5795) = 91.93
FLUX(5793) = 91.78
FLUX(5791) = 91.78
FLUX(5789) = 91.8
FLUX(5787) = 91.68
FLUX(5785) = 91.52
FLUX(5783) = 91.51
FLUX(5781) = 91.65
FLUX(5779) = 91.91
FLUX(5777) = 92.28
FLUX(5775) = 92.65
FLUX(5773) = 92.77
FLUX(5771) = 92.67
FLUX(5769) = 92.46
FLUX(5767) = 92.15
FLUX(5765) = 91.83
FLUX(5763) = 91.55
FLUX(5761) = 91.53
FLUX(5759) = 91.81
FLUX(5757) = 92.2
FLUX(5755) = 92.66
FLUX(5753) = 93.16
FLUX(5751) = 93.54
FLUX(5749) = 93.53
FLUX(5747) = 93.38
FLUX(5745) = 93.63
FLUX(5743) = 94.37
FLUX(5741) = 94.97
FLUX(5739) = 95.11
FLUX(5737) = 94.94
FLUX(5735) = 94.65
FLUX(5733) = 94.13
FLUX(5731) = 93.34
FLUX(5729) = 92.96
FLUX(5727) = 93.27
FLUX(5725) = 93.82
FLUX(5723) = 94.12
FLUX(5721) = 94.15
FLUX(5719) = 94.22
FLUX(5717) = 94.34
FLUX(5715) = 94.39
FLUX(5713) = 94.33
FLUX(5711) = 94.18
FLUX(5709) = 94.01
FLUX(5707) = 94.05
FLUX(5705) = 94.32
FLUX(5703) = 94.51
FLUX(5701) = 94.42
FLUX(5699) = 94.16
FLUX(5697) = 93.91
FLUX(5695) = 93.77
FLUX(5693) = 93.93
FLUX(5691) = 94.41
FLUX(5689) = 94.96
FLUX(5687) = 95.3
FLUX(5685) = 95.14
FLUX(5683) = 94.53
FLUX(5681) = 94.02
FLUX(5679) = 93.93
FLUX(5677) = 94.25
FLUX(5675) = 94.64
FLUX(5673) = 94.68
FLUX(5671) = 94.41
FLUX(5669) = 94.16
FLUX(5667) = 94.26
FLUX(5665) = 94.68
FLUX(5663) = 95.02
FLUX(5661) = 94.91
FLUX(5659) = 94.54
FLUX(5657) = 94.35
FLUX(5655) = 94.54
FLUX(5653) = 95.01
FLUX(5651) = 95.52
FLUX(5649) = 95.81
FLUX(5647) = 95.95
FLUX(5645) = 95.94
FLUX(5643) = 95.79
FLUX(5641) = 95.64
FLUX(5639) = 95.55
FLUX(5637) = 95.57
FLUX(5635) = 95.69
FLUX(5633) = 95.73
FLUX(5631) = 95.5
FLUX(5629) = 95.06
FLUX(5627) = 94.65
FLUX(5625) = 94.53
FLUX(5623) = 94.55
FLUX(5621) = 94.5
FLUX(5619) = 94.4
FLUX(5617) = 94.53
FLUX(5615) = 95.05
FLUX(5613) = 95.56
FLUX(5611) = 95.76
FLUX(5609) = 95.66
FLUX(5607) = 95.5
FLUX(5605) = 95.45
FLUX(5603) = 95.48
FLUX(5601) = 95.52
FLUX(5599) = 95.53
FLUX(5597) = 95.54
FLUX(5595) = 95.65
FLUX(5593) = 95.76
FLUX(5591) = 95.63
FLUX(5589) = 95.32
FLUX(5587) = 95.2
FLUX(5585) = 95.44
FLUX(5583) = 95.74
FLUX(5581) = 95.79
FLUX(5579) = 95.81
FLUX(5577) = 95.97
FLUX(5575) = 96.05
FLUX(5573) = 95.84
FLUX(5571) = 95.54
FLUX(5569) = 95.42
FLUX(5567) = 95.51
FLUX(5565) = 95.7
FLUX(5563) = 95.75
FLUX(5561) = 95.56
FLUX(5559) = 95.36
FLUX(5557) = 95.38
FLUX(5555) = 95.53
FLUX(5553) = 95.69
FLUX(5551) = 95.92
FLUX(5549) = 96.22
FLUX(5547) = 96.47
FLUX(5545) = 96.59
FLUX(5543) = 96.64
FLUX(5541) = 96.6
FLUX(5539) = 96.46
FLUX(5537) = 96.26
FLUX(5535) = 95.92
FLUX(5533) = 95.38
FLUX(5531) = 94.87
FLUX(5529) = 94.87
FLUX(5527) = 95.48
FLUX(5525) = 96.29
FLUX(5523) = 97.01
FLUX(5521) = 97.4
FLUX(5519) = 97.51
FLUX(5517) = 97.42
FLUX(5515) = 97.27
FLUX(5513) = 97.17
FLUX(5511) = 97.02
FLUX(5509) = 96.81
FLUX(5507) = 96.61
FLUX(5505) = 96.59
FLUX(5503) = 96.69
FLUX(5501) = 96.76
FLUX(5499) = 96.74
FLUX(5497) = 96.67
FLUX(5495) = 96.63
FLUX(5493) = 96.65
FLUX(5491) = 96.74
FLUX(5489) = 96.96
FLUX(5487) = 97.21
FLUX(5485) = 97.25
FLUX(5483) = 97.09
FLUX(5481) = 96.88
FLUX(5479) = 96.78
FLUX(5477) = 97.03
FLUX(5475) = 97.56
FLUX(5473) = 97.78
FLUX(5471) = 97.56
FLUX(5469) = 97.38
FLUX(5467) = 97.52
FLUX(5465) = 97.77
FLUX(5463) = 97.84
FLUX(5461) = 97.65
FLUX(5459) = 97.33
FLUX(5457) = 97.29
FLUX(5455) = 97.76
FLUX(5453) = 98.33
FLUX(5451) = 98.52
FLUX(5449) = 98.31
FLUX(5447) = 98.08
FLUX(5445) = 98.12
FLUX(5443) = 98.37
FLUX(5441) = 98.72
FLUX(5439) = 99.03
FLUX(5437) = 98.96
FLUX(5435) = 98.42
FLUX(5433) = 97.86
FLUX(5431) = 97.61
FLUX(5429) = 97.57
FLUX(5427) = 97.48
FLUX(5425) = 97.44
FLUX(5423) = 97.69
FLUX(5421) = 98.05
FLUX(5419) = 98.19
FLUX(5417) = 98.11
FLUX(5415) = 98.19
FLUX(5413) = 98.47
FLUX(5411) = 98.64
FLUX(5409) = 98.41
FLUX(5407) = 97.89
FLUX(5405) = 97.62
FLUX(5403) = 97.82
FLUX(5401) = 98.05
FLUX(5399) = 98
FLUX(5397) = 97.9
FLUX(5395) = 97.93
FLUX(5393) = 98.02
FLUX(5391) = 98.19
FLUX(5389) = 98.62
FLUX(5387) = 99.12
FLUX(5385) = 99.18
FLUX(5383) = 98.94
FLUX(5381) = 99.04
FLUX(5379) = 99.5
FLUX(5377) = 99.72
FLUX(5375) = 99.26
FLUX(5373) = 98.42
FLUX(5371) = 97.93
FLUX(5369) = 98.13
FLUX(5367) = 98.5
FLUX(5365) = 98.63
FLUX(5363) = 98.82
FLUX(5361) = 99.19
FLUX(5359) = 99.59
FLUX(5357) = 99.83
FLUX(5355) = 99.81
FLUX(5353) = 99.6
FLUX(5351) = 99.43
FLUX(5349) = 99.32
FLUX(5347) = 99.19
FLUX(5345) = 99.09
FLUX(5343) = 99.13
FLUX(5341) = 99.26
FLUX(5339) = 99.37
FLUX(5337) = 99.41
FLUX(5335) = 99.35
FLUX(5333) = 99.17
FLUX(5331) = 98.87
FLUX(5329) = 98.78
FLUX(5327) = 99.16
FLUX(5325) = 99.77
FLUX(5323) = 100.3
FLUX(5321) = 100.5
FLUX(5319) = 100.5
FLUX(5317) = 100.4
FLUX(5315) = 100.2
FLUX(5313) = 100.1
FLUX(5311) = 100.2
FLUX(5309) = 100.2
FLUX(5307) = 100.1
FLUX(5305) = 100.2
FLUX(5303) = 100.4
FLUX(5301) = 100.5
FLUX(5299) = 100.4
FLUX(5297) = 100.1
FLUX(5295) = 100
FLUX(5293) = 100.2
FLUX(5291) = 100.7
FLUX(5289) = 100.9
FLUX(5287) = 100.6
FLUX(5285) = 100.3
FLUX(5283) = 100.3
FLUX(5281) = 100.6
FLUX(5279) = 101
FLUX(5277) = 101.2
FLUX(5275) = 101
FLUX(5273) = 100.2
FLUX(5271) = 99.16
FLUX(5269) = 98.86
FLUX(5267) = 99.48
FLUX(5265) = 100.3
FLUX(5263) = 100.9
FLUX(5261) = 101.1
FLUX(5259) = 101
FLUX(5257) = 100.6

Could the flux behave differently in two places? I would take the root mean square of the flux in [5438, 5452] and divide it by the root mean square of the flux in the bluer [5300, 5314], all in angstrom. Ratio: 0.982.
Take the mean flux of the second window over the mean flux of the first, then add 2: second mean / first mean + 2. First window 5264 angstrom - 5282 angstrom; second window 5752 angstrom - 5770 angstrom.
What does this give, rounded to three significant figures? 2.92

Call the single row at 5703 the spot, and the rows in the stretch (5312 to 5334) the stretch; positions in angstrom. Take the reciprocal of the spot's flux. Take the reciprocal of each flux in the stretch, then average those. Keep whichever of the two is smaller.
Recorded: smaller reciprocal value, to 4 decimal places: 0.0100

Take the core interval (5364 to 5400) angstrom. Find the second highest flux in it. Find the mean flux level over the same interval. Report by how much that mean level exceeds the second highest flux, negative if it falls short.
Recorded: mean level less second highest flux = -0.9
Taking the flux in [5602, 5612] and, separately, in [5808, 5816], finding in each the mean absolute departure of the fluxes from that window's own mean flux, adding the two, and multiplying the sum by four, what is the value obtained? 1.4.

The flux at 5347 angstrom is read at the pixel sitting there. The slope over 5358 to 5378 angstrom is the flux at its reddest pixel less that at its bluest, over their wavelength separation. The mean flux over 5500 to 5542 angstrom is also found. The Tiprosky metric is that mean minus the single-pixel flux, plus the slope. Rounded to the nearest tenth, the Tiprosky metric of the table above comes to -2.7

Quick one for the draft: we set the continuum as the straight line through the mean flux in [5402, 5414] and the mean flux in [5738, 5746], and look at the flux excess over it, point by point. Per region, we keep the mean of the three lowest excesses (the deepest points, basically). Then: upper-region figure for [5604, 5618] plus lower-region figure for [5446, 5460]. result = -1.1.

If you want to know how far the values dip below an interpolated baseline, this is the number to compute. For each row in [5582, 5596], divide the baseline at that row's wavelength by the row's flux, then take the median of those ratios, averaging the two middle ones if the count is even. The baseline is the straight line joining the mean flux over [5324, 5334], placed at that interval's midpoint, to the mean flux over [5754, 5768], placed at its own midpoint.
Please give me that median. 0.991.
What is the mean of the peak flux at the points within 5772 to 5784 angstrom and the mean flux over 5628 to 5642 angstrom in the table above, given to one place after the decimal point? 94.2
